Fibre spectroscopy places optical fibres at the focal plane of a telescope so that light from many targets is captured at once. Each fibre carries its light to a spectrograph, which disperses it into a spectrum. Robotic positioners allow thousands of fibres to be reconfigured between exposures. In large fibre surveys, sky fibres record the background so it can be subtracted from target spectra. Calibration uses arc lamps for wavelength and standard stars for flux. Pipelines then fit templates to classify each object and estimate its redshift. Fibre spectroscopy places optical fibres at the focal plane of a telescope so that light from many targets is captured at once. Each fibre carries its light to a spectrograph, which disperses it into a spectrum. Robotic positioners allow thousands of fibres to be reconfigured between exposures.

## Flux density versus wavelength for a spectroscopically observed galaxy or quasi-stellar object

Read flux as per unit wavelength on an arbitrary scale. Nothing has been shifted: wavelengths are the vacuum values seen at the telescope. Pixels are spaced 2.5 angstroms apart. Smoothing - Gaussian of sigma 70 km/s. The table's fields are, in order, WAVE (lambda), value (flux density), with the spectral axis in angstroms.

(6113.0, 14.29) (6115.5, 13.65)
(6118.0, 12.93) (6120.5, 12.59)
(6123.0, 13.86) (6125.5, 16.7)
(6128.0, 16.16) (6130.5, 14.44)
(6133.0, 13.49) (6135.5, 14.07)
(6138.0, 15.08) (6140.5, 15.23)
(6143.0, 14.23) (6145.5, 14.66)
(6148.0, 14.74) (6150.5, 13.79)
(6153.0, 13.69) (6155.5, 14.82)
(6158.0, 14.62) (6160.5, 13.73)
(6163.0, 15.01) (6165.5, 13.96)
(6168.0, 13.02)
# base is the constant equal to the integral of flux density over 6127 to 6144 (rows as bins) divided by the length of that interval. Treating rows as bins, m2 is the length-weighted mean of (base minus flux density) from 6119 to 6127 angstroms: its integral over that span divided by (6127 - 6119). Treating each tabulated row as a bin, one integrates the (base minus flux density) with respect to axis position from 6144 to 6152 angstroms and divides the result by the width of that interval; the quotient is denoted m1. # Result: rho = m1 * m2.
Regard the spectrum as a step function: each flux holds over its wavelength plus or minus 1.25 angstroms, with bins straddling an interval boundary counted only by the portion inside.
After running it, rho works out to 0.08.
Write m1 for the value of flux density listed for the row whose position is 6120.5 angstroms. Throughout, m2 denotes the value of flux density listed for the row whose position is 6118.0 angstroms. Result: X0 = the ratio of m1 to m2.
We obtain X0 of 0.97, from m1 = 12.59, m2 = 12.93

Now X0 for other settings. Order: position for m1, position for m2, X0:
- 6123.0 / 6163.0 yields 0.92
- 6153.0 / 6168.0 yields 1.05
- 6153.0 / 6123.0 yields 0.99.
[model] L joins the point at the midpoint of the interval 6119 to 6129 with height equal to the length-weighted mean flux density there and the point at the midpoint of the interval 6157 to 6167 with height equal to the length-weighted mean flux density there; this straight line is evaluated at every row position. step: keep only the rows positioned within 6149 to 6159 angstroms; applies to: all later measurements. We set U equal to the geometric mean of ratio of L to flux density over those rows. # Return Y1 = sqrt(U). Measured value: 1.01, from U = 1.01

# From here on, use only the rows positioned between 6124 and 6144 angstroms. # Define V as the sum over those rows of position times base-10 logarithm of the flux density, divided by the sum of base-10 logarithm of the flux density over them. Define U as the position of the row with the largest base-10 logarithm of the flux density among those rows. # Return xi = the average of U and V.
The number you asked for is 6129.8 angstroms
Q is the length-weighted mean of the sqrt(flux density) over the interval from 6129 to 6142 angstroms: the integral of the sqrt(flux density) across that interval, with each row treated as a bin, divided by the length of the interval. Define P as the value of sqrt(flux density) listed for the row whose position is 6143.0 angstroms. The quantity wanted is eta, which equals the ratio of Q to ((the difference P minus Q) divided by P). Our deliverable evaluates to -431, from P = 3.77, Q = 3.81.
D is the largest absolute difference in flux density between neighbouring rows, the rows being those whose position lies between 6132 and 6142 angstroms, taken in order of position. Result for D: 1.0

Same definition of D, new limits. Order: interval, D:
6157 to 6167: 1.3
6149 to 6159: 1.1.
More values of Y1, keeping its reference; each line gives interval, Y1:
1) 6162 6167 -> 0.99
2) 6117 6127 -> 1.03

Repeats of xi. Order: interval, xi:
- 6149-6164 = 6159.9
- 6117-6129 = 6124.3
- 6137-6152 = 6142.4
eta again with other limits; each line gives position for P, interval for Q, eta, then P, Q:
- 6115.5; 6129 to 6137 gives -232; 3.69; 3.75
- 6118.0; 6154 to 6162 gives -69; 3.60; 3.79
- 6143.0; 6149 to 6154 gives 239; 3.77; 3.71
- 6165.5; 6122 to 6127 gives -80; 3.74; 3.92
